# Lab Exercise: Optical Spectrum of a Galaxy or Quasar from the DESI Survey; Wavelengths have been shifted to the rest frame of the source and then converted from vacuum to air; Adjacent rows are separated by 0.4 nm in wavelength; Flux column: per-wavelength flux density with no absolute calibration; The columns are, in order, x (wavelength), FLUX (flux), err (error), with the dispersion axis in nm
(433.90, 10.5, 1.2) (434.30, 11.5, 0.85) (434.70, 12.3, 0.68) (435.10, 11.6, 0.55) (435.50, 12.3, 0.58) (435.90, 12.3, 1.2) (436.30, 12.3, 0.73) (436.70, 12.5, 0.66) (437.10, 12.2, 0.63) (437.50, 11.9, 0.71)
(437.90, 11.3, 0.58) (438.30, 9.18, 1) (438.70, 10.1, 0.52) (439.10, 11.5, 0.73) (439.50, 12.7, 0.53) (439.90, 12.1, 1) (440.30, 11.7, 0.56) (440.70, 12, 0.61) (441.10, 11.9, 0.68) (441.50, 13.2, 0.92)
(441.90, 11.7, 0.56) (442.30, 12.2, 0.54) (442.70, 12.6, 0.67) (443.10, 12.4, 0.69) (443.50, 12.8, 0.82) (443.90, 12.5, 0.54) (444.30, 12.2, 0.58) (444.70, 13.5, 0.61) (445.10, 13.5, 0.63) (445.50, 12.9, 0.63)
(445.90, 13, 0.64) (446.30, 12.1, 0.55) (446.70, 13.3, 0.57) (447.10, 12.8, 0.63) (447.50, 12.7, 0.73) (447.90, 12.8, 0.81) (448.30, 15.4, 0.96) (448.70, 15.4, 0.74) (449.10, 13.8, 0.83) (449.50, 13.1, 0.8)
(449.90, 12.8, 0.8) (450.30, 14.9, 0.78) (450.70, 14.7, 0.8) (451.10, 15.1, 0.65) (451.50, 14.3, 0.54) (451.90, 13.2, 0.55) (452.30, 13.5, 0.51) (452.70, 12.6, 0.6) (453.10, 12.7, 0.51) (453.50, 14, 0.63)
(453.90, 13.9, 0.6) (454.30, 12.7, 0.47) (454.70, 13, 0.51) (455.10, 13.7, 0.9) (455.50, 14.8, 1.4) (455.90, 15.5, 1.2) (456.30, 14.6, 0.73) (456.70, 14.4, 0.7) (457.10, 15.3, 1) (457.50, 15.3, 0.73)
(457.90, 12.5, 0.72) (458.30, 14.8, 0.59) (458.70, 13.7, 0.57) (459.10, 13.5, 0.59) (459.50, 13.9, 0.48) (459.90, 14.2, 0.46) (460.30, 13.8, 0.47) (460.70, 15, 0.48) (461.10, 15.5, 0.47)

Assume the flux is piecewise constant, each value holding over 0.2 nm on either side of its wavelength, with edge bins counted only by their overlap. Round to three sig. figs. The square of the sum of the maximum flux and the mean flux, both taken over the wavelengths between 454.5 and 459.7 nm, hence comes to 884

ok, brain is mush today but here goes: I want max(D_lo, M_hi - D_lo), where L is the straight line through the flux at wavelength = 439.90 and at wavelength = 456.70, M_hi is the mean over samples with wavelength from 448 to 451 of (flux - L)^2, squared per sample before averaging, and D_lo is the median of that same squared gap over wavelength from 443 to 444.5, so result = 1.8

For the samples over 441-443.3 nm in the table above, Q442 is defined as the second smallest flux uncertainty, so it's 0.56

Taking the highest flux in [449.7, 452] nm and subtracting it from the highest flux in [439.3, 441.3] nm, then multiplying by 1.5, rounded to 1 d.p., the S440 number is -3.6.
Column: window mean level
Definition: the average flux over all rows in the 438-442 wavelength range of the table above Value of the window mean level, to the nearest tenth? 11.6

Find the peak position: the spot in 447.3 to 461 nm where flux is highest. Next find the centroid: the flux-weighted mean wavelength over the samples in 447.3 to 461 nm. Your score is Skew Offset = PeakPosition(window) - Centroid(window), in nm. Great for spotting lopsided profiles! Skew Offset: 1.76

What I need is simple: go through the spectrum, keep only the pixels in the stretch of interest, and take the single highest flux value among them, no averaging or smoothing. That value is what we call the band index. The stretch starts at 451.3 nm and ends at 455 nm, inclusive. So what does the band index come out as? 14.3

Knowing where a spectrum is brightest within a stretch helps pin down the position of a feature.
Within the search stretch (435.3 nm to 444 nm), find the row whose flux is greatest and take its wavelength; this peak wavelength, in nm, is 441.50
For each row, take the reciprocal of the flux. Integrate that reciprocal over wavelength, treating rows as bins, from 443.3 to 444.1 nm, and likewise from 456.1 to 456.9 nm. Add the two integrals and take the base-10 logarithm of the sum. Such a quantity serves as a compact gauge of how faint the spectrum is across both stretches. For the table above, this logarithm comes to -0.93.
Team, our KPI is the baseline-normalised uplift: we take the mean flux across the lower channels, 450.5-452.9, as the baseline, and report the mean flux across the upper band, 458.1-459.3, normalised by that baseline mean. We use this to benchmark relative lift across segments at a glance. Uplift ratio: 1.01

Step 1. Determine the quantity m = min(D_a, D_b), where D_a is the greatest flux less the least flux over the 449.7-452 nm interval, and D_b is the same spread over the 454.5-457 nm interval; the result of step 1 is 2.3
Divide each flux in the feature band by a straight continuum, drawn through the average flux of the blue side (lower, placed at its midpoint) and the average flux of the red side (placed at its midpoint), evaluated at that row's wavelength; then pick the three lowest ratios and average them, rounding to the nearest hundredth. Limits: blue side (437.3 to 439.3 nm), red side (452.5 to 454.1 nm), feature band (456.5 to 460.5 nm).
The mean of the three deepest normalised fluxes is 0.93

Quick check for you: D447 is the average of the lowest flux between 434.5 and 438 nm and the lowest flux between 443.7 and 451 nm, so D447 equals 11.7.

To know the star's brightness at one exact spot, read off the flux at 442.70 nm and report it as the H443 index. 12.6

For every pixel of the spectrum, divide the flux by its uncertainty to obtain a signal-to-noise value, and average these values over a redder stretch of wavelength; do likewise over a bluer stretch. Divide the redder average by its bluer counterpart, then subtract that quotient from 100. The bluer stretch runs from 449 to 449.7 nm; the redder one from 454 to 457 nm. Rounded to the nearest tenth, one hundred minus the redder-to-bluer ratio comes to 98.9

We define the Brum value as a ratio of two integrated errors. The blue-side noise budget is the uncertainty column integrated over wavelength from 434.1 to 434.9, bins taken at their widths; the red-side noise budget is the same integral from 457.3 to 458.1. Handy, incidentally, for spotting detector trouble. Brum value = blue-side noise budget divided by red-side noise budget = 1.1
